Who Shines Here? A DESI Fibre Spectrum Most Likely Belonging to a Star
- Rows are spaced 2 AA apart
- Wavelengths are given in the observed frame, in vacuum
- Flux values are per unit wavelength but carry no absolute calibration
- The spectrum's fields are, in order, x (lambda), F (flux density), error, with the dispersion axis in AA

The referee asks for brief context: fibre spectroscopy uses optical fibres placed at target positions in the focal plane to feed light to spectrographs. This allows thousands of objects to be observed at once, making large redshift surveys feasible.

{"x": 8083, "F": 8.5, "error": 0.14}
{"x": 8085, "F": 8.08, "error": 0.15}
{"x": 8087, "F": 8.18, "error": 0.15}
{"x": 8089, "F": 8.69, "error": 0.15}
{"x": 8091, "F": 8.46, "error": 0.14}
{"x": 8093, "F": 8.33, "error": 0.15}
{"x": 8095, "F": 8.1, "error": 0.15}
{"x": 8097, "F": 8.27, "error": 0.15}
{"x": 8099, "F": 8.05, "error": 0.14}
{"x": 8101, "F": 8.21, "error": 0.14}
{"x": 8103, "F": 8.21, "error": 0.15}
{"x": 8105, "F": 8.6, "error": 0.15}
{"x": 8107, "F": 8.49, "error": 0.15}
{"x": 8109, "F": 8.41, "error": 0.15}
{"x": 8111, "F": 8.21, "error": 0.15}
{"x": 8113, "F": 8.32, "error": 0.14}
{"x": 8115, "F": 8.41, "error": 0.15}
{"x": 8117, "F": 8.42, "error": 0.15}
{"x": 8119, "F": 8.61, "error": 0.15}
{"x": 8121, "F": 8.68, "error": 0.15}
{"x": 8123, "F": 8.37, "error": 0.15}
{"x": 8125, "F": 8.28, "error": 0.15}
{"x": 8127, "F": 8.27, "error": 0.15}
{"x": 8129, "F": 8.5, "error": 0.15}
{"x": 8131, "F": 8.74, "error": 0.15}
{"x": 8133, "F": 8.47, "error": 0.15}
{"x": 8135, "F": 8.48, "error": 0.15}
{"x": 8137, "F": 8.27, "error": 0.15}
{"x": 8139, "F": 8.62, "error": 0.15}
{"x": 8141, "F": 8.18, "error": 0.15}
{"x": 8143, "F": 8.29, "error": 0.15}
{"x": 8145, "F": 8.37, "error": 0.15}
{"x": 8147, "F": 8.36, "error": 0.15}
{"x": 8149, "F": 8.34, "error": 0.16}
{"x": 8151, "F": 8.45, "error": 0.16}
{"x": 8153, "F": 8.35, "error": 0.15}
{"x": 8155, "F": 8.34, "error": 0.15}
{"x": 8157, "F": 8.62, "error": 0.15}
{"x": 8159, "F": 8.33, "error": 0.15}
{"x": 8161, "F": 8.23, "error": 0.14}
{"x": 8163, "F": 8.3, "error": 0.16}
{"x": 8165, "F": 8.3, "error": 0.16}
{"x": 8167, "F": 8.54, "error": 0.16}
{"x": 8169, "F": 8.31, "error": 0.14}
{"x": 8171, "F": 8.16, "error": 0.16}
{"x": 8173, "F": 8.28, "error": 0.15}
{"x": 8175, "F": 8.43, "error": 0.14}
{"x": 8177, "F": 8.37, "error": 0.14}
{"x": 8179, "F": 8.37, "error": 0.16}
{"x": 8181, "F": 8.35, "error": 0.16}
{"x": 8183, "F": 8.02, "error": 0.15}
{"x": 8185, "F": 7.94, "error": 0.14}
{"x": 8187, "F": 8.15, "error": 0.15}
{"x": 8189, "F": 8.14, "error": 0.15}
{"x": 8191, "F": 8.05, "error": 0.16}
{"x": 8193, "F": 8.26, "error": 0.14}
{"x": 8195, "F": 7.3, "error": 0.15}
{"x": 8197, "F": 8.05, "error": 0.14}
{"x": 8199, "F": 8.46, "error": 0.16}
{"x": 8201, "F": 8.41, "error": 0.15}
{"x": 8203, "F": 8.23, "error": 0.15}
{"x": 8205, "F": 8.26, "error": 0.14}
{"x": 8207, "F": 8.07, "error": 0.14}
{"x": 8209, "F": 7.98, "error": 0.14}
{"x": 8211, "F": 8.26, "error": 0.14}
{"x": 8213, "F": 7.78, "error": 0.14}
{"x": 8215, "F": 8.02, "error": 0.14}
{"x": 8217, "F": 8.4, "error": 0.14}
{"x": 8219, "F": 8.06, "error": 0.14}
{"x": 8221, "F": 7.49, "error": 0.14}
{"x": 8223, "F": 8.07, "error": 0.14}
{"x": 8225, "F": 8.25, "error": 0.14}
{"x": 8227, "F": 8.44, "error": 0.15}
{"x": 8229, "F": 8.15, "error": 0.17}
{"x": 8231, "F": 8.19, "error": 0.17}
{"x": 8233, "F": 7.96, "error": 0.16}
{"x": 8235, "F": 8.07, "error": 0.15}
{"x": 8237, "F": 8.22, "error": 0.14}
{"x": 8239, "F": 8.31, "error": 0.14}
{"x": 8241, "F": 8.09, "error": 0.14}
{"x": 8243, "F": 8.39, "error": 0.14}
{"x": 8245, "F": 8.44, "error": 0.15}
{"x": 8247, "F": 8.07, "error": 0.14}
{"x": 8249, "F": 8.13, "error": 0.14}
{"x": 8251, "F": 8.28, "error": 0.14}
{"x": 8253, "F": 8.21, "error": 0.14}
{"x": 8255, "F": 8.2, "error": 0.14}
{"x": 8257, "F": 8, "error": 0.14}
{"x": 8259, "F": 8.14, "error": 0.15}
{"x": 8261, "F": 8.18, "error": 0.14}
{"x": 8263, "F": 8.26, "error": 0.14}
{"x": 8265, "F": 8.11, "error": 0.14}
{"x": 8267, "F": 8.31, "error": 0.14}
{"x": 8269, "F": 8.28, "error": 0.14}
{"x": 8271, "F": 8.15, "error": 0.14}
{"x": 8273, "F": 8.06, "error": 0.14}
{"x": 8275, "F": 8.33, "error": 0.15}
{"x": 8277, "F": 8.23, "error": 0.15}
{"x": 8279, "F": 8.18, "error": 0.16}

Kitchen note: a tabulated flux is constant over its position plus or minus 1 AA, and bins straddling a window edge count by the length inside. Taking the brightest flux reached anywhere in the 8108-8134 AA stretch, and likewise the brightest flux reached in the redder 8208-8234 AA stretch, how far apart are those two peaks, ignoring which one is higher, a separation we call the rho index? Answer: 0.30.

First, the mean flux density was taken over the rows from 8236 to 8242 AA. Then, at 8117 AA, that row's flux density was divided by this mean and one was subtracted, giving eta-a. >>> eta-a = 0.026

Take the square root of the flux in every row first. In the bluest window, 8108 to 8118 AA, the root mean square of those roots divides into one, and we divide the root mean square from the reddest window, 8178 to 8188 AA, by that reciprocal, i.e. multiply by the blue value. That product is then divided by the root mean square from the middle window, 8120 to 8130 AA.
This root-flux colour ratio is 2.85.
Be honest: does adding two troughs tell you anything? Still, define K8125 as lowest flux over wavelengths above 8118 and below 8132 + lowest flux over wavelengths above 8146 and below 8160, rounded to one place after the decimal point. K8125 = 16.6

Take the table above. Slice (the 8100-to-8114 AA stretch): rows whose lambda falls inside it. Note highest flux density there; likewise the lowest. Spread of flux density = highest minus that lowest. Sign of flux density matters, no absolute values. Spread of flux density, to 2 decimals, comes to 0.39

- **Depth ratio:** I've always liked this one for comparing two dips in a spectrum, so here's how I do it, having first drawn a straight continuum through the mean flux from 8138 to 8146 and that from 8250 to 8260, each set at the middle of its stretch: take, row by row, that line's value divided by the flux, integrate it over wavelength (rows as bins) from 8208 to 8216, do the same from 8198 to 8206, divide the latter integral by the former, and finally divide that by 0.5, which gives 1.92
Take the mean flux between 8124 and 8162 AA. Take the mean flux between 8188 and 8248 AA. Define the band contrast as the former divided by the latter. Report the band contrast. 1.03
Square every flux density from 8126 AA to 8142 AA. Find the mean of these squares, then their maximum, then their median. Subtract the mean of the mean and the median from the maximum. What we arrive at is 4.8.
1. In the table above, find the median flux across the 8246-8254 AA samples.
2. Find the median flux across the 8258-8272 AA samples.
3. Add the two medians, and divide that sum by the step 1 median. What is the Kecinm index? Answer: 2.00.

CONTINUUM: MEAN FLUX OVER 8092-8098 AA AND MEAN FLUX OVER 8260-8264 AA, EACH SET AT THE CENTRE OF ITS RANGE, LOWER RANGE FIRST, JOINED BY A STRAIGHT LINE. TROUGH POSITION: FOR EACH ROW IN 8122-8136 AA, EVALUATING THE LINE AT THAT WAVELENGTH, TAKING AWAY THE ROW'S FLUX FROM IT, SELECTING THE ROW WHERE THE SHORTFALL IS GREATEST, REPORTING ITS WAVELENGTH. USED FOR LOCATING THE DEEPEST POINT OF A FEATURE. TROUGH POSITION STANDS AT 8127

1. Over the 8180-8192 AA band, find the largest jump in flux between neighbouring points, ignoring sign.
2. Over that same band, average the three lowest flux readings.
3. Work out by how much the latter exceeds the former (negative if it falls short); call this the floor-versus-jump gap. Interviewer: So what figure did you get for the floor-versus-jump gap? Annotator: 7.67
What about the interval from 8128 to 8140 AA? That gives 8.06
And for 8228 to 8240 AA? 7.83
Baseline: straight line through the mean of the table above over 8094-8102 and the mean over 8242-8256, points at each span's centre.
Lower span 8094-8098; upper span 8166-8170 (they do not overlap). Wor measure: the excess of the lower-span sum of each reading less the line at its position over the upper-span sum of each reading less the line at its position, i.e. -0.40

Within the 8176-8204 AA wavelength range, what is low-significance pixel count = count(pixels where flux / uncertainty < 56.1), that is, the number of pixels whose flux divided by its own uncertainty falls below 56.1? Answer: 10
